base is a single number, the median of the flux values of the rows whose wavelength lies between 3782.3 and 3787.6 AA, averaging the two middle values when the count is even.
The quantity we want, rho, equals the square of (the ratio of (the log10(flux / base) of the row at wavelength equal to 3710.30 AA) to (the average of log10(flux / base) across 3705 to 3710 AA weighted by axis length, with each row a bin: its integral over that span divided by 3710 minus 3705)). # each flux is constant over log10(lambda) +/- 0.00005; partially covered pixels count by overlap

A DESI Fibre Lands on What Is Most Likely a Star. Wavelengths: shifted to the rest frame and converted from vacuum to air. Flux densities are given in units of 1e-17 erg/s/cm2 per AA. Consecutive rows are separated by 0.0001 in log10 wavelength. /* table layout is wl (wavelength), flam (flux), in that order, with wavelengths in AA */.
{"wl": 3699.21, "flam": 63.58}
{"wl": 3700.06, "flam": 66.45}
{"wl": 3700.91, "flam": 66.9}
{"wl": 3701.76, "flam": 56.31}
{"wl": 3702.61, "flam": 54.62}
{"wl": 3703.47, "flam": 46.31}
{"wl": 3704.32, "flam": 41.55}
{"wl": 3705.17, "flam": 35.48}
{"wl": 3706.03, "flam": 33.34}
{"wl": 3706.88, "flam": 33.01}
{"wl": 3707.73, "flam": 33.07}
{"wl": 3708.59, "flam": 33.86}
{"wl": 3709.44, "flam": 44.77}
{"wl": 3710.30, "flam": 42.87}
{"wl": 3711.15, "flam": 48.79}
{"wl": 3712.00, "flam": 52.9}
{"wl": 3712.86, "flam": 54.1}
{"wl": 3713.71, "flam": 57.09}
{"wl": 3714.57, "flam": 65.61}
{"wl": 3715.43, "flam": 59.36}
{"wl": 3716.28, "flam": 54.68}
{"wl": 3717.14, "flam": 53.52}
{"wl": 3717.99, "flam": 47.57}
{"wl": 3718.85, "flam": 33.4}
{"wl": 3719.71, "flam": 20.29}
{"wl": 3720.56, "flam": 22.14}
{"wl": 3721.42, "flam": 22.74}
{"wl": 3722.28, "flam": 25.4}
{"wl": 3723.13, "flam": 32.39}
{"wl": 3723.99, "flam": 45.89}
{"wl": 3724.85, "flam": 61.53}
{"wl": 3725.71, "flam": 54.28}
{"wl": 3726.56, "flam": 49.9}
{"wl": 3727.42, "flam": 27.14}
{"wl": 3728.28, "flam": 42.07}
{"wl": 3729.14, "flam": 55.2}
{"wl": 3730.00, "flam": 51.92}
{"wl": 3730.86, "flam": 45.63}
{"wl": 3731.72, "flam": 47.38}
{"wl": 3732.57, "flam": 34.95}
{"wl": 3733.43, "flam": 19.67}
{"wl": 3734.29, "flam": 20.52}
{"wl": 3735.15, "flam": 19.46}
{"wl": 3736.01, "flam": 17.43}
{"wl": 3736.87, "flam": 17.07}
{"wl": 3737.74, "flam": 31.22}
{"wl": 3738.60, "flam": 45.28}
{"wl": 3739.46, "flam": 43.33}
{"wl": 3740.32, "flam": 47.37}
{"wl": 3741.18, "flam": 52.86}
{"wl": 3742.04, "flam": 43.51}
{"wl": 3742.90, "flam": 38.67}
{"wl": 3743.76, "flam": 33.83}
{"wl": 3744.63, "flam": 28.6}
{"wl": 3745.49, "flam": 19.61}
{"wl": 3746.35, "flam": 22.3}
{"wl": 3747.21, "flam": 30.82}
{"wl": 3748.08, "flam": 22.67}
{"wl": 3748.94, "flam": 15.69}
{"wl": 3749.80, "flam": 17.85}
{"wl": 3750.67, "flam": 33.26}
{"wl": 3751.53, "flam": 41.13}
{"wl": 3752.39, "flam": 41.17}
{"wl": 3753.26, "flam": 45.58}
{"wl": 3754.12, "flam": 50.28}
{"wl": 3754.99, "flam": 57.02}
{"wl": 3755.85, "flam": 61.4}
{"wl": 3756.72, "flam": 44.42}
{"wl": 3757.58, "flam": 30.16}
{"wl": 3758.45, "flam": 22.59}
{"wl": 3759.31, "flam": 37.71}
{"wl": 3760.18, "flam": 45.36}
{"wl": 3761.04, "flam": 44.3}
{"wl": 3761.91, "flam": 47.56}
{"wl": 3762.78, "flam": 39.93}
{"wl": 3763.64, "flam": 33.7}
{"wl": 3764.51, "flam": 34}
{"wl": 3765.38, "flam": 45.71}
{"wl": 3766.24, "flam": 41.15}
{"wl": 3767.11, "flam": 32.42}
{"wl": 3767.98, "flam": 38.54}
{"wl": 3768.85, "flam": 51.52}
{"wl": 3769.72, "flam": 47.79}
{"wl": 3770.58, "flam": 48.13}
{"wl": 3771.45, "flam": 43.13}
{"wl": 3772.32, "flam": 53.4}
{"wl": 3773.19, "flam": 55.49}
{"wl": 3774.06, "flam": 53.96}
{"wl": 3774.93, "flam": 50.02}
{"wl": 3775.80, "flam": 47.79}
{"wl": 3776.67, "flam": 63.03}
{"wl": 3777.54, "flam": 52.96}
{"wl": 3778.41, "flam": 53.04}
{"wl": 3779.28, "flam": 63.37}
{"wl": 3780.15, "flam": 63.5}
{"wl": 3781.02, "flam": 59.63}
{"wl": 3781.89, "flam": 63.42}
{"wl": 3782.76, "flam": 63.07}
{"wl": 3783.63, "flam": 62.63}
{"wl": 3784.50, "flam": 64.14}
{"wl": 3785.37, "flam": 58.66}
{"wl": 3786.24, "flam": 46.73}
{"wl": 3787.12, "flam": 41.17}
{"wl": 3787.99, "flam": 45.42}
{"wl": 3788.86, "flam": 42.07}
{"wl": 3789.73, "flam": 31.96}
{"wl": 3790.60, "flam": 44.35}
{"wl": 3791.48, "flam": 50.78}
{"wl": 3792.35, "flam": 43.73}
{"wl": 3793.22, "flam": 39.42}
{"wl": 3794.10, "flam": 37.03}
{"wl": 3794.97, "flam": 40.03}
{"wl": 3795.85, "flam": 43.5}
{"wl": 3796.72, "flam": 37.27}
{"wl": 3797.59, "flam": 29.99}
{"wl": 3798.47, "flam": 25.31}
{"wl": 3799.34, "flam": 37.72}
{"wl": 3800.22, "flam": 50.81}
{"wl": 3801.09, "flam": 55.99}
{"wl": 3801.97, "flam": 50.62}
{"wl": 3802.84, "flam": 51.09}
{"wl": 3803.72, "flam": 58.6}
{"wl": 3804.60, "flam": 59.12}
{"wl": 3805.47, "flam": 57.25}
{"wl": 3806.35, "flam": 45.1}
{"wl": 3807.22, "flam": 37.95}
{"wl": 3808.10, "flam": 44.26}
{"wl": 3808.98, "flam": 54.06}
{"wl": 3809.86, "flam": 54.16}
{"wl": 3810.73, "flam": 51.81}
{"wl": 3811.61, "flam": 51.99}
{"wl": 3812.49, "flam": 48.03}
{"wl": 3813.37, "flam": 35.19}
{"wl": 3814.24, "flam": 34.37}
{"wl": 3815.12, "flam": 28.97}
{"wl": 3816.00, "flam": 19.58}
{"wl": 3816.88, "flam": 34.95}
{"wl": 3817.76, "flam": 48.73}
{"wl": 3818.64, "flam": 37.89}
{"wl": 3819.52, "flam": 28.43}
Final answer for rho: 0.4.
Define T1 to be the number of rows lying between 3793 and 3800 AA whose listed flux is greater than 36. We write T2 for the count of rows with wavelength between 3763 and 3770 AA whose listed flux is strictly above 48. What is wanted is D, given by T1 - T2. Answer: 5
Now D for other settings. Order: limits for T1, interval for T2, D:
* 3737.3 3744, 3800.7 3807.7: 0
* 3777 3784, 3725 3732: 4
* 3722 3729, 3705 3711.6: 4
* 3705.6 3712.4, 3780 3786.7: -3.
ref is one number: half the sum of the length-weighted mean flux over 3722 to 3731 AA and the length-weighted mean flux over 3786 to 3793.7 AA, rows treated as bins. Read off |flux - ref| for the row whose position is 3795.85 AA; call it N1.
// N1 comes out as 0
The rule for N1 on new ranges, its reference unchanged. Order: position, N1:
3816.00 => 24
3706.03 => 10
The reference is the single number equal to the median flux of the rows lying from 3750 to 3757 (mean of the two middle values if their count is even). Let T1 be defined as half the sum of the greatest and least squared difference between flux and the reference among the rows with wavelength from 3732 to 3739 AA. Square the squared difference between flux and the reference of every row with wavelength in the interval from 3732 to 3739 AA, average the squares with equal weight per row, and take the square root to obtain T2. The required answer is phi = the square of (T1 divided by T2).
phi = 0.50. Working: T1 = 390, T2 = 551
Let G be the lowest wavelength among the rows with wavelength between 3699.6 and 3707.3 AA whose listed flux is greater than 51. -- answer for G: 3700.06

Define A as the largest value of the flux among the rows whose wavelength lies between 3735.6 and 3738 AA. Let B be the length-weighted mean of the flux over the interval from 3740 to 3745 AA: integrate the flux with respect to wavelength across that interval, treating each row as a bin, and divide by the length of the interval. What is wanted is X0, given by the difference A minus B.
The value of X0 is -10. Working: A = 31.22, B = 41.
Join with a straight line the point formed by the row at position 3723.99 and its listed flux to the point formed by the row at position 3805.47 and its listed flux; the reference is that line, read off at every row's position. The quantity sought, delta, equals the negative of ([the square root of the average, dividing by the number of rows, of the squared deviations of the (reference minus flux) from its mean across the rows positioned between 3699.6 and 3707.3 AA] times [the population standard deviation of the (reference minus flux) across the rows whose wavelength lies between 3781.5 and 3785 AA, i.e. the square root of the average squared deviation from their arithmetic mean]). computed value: -7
